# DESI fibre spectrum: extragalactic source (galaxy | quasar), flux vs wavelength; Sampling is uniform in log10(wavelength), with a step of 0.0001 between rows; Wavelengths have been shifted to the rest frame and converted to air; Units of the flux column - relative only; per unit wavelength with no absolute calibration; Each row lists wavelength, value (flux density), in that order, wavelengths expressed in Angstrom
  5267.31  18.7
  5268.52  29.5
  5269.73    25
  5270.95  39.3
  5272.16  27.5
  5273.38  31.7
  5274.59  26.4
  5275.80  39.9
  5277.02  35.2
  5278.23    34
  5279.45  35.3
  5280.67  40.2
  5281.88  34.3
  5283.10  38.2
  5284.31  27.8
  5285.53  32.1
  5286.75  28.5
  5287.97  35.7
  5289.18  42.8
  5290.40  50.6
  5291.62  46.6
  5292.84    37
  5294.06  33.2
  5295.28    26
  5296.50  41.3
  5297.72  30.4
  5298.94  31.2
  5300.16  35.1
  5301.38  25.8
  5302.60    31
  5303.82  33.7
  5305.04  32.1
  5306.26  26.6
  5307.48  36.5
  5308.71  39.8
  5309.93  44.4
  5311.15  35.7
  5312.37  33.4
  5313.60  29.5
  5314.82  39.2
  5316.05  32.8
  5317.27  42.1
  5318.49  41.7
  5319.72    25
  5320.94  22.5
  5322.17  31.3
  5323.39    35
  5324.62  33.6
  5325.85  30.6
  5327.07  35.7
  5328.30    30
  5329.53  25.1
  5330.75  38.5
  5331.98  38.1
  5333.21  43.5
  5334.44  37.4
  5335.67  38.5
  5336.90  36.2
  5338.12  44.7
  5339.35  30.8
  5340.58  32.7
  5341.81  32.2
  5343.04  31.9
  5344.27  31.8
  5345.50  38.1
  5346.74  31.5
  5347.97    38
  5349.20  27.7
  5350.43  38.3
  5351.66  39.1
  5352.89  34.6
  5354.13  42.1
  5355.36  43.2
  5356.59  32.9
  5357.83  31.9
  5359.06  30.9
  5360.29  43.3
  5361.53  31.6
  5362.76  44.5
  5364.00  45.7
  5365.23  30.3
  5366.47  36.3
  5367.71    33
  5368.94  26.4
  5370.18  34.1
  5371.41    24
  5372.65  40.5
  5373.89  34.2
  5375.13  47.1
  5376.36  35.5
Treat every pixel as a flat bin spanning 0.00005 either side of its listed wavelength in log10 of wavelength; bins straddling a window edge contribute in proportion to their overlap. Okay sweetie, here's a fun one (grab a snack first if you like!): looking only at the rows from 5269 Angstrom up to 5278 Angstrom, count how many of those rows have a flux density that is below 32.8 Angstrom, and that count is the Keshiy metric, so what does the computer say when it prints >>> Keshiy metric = 4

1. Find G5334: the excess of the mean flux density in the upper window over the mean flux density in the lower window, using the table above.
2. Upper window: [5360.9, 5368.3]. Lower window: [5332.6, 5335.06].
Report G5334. -4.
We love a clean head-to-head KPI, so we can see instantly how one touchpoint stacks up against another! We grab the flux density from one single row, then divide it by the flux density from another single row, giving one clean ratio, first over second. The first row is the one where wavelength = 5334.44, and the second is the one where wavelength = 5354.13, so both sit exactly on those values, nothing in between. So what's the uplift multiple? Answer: 0.9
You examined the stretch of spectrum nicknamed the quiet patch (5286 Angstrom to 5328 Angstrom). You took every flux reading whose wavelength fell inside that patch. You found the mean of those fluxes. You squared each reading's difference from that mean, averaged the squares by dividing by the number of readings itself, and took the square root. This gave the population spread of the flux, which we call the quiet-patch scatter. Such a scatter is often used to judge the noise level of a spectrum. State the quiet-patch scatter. 6.4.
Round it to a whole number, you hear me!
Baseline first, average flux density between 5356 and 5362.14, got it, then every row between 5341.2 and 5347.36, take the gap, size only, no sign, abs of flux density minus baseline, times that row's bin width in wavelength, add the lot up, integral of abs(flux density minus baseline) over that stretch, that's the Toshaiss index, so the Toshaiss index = 16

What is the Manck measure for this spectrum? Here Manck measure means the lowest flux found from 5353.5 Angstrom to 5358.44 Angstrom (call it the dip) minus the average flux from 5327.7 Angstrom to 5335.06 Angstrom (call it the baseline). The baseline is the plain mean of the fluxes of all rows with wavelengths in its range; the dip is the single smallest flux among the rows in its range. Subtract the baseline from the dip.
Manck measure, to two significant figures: -3.5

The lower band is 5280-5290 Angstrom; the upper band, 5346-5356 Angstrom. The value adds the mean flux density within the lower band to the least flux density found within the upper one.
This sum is 63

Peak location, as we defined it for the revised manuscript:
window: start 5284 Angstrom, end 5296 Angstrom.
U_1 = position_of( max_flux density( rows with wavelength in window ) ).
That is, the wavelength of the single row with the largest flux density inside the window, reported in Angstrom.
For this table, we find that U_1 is 5290.40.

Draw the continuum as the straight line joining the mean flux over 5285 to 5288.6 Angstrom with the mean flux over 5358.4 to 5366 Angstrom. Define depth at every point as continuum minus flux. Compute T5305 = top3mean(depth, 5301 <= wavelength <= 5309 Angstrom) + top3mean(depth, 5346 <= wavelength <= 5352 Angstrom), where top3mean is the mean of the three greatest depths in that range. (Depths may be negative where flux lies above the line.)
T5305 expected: 9.8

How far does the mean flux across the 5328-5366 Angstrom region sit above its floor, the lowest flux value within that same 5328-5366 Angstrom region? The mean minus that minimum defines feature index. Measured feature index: 10.9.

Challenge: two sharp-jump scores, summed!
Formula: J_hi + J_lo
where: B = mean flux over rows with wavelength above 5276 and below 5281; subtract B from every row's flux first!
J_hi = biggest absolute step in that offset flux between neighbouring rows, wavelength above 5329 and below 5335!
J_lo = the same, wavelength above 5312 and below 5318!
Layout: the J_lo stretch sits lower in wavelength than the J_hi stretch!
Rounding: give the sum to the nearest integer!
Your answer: 23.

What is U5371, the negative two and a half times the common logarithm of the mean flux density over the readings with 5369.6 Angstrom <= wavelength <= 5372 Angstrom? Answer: -3.66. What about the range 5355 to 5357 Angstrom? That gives -3.95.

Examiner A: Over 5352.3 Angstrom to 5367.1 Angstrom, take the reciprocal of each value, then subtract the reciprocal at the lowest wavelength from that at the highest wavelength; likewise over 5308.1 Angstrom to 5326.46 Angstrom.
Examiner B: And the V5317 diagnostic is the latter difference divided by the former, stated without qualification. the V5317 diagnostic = -5.6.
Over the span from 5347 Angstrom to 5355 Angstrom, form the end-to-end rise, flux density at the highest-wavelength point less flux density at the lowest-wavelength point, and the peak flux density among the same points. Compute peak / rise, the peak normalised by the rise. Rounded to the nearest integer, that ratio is 10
